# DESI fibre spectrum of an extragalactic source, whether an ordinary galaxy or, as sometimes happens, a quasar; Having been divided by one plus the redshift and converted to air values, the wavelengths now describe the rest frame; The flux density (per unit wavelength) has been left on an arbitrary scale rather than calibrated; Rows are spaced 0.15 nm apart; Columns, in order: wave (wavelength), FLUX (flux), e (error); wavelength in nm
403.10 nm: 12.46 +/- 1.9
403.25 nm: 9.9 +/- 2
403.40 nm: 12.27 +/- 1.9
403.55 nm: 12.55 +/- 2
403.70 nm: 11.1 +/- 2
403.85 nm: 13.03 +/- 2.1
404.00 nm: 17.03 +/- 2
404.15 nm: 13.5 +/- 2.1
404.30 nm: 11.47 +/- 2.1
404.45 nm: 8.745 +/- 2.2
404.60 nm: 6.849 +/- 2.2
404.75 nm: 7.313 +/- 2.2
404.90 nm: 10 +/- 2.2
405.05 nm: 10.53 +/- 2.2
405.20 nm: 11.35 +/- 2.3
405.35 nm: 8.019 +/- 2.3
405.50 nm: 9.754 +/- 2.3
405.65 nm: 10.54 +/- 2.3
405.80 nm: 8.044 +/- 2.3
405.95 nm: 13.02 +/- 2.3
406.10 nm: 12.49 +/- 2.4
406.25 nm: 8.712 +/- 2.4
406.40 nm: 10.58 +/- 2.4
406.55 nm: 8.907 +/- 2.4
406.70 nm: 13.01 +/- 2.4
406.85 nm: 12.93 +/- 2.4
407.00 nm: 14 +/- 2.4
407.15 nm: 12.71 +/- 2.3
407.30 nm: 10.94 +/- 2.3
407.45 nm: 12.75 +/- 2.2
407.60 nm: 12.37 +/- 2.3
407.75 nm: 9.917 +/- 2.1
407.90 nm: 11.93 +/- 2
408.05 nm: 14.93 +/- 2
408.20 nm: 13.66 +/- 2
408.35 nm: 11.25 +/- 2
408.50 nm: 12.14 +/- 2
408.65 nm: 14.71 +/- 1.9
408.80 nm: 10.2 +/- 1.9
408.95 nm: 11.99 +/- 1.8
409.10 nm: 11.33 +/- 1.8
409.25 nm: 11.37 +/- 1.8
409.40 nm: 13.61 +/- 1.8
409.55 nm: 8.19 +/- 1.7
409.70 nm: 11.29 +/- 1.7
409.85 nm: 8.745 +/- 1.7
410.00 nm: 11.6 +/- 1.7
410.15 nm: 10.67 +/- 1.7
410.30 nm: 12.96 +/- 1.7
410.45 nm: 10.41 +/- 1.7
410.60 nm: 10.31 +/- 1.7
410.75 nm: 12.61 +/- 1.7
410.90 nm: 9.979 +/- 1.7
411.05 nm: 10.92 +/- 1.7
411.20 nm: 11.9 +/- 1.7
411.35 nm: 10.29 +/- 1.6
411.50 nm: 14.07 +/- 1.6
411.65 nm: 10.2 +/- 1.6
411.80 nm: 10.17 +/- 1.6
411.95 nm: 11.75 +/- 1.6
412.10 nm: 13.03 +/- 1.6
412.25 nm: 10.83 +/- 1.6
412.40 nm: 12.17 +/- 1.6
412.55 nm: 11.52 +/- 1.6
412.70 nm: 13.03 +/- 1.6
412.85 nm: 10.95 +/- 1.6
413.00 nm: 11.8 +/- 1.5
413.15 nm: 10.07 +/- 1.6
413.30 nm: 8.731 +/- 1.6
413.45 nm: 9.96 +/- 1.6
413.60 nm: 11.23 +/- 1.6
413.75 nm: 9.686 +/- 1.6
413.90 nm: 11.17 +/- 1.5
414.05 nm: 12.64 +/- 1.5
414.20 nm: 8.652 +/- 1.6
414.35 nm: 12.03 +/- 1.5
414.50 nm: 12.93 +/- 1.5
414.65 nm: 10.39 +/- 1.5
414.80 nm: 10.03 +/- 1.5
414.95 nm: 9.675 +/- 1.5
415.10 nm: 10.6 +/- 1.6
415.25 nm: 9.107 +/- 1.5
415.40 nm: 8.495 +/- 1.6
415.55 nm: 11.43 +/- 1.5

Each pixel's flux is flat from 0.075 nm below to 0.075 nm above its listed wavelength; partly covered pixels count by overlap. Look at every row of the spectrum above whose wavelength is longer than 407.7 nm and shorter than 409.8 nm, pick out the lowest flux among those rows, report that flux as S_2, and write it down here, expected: 8.19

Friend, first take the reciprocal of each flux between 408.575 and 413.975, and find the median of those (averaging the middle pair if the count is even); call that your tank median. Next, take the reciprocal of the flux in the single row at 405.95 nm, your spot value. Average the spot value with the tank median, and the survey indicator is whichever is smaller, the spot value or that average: 0.077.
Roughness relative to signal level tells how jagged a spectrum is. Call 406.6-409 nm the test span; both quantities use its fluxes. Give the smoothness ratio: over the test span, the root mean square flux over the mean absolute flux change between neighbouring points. 6.9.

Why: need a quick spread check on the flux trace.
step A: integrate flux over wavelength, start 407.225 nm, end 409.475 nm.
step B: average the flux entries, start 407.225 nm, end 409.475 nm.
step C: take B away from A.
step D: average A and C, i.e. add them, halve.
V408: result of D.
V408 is 21.4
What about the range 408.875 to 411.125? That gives 19.4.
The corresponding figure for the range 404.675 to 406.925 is 18.1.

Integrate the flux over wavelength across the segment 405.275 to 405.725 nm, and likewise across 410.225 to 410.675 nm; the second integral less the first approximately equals 0.8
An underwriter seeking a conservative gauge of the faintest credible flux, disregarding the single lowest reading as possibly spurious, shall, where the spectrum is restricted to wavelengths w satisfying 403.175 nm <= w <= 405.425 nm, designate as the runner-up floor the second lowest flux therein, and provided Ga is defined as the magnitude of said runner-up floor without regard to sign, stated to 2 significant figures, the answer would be 7.3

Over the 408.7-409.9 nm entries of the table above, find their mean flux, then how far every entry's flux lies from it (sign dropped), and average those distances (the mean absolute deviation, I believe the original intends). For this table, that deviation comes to 1.35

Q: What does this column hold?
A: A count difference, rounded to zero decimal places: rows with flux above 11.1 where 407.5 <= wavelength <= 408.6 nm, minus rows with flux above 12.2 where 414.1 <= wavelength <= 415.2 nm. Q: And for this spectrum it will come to 5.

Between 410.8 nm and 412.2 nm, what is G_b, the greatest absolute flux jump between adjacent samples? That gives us 3.9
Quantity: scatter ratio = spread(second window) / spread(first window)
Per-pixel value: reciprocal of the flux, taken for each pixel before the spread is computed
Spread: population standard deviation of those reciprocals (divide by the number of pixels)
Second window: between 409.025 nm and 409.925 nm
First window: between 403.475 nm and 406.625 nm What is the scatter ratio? 0.77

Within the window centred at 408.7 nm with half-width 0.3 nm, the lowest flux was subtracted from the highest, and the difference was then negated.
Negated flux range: -4.5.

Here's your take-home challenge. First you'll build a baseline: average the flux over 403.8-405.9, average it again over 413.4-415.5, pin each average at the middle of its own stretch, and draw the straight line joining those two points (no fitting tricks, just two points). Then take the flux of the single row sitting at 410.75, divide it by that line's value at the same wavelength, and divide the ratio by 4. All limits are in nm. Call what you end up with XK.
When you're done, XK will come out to 0.301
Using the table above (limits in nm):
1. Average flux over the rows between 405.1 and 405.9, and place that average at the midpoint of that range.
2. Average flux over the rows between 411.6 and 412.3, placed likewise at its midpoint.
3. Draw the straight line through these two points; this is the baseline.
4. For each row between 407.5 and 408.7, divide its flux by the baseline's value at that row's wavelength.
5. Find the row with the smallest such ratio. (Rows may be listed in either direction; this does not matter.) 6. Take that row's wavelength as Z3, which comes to 407.75 nm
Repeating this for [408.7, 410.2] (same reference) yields 409.55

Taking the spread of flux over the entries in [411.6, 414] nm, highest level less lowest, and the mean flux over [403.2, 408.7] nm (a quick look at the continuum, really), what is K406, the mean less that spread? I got 7.1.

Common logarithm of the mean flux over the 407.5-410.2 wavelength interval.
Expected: 1.067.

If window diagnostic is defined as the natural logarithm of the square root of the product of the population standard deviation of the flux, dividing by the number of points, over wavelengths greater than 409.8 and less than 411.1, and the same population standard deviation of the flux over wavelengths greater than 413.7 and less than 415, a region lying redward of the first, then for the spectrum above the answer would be 0.27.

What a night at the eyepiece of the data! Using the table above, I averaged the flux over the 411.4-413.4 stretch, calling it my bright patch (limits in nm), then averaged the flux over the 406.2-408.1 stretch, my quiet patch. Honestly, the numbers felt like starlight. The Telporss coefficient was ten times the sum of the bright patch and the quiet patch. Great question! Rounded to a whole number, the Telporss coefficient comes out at 232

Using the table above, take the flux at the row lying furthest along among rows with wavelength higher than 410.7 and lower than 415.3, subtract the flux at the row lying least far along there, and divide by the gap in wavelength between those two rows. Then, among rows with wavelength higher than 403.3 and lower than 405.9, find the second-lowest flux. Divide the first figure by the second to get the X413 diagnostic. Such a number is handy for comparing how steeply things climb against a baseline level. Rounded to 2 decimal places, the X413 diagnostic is -0.11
